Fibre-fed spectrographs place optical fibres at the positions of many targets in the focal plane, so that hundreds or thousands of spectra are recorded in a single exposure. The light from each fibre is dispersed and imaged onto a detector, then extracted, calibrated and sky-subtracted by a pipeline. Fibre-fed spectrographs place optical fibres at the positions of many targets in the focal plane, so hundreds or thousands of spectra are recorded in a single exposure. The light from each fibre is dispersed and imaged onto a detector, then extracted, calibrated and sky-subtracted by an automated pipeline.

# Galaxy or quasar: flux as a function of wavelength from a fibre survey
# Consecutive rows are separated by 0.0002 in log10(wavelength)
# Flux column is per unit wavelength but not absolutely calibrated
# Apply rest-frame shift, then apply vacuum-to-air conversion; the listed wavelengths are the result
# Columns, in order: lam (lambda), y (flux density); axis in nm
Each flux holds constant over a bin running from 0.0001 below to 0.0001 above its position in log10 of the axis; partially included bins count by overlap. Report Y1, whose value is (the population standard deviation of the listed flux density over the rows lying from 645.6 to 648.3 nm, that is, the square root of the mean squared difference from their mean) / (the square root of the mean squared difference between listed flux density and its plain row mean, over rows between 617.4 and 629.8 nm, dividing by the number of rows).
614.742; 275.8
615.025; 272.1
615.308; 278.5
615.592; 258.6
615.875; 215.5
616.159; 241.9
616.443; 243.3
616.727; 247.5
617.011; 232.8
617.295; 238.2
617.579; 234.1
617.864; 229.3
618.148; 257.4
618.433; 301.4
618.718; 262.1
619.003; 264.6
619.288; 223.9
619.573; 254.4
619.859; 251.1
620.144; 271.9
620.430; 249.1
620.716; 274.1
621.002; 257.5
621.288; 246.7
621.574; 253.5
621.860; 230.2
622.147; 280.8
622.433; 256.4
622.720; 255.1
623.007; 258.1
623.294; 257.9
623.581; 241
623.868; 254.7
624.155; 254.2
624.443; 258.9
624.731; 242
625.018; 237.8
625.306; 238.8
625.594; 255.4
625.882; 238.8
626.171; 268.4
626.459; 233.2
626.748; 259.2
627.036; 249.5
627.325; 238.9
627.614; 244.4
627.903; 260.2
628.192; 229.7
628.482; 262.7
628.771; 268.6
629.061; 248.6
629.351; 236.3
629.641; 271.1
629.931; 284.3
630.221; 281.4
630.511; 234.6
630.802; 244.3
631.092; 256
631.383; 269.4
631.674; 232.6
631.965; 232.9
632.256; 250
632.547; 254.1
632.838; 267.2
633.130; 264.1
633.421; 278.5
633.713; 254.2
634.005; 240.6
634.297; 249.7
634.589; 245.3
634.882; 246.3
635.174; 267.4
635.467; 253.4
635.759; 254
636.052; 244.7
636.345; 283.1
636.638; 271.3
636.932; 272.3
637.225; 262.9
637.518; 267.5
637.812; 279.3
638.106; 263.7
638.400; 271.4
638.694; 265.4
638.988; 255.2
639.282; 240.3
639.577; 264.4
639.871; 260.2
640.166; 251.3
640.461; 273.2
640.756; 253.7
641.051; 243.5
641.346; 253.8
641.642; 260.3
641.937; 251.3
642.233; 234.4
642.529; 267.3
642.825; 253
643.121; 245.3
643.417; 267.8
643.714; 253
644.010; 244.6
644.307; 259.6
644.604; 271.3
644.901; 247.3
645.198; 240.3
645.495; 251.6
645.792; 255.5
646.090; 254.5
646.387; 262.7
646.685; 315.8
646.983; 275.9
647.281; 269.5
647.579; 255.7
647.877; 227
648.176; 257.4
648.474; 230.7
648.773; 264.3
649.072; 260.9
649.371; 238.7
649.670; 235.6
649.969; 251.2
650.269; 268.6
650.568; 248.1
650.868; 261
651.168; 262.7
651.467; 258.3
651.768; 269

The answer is 1.46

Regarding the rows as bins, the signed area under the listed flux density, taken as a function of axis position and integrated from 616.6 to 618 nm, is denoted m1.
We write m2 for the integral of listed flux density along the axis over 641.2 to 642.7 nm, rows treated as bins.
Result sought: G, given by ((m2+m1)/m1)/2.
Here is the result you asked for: 1.07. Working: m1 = 331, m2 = 380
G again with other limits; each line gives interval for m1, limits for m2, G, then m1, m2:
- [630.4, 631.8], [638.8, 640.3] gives 1.05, 347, 382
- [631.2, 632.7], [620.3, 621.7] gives 0.98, 372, 359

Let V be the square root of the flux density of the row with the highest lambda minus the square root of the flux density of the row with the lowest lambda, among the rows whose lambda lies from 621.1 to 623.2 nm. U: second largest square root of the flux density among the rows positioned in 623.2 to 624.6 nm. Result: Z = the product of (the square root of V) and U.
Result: 9.6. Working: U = 16.1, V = 0.4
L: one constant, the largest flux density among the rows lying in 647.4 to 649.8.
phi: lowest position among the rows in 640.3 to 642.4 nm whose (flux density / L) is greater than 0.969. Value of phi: 640.461 nm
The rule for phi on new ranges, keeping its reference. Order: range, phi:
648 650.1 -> 648.176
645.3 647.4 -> 646.387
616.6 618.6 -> 618.148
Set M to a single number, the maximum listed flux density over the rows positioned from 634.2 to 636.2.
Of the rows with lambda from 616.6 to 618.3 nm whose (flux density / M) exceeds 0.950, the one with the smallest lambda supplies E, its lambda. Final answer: 618.148 nm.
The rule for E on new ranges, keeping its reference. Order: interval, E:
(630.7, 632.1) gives 631.092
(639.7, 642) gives 639.871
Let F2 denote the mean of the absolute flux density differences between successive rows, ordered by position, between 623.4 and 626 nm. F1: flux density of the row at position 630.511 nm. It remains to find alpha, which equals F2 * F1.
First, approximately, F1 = 234.6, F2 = 9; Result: 2176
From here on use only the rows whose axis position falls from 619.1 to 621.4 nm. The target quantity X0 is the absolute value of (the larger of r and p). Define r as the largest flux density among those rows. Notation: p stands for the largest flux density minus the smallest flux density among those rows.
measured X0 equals 274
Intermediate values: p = 50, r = 274.1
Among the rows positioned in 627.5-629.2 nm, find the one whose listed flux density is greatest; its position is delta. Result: 628.771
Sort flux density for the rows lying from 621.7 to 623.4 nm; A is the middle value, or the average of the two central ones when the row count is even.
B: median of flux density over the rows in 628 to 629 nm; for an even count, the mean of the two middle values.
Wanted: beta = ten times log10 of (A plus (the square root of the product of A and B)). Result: 27.1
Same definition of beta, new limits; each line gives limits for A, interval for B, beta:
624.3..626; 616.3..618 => 26.8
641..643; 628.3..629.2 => 27.1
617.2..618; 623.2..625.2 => 26.8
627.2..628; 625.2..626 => 26.9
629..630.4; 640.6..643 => 27.3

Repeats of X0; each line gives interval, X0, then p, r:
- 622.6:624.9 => 259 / 18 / 258.9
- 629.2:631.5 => 284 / 50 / 284.3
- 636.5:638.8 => 279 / 16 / 279.3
